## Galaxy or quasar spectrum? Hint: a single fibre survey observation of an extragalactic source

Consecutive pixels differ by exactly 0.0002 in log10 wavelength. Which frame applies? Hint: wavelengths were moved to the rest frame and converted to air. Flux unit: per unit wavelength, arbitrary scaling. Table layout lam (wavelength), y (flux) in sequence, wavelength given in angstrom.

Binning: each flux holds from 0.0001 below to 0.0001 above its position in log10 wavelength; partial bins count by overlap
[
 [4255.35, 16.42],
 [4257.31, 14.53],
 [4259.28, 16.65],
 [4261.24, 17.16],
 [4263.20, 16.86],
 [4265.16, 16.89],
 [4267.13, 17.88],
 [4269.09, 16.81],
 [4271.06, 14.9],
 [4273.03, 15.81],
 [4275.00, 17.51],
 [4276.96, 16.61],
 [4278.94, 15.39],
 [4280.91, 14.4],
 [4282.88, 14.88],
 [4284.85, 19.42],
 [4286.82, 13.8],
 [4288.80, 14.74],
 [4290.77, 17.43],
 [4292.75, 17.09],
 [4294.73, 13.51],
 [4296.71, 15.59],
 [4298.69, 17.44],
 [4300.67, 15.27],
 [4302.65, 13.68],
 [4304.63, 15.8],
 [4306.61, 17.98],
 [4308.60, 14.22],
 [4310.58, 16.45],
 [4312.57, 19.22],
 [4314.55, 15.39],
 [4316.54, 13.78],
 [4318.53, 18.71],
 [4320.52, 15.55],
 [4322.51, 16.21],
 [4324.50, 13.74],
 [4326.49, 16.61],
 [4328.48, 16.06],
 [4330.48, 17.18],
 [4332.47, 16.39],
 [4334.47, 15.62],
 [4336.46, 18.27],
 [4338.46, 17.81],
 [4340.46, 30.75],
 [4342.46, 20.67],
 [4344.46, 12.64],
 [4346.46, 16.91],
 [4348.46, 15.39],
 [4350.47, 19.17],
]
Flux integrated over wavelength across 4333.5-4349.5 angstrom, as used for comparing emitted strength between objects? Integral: 296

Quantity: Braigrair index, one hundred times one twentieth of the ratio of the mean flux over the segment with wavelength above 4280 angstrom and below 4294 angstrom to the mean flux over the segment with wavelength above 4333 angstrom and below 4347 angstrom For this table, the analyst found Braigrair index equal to 4.21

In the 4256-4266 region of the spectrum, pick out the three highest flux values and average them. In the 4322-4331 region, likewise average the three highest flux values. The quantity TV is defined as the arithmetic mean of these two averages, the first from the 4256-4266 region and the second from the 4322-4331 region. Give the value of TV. 16.8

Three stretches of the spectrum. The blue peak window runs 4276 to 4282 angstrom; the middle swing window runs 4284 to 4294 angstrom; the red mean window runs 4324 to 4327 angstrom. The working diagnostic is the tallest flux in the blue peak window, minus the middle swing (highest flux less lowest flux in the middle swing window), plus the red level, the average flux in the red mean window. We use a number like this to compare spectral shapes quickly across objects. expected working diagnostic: 26.2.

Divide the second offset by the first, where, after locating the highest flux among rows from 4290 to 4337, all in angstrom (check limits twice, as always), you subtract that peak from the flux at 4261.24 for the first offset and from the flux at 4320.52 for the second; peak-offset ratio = 1.8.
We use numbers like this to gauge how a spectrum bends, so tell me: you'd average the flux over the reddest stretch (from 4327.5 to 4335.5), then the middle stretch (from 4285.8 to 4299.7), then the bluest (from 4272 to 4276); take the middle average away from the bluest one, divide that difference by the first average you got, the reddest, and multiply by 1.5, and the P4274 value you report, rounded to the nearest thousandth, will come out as 0.092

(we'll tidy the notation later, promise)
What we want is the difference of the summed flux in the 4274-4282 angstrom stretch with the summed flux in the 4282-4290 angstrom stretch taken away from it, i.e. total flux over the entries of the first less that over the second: 1.1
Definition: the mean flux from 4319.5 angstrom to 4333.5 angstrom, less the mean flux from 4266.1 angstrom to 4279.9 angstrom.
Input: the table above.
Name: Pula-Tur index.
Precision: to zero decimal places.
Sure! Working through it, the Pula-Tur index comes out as 0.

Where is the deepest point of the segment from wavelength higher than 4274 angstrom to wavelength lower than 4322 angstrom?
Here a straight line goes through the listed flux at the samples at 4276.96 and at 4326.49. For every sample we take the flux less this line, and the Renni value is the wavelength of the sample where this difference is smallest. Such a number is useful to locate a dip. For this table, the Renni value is 4294.73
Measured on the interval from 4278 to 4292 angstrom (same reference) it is 4286.82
